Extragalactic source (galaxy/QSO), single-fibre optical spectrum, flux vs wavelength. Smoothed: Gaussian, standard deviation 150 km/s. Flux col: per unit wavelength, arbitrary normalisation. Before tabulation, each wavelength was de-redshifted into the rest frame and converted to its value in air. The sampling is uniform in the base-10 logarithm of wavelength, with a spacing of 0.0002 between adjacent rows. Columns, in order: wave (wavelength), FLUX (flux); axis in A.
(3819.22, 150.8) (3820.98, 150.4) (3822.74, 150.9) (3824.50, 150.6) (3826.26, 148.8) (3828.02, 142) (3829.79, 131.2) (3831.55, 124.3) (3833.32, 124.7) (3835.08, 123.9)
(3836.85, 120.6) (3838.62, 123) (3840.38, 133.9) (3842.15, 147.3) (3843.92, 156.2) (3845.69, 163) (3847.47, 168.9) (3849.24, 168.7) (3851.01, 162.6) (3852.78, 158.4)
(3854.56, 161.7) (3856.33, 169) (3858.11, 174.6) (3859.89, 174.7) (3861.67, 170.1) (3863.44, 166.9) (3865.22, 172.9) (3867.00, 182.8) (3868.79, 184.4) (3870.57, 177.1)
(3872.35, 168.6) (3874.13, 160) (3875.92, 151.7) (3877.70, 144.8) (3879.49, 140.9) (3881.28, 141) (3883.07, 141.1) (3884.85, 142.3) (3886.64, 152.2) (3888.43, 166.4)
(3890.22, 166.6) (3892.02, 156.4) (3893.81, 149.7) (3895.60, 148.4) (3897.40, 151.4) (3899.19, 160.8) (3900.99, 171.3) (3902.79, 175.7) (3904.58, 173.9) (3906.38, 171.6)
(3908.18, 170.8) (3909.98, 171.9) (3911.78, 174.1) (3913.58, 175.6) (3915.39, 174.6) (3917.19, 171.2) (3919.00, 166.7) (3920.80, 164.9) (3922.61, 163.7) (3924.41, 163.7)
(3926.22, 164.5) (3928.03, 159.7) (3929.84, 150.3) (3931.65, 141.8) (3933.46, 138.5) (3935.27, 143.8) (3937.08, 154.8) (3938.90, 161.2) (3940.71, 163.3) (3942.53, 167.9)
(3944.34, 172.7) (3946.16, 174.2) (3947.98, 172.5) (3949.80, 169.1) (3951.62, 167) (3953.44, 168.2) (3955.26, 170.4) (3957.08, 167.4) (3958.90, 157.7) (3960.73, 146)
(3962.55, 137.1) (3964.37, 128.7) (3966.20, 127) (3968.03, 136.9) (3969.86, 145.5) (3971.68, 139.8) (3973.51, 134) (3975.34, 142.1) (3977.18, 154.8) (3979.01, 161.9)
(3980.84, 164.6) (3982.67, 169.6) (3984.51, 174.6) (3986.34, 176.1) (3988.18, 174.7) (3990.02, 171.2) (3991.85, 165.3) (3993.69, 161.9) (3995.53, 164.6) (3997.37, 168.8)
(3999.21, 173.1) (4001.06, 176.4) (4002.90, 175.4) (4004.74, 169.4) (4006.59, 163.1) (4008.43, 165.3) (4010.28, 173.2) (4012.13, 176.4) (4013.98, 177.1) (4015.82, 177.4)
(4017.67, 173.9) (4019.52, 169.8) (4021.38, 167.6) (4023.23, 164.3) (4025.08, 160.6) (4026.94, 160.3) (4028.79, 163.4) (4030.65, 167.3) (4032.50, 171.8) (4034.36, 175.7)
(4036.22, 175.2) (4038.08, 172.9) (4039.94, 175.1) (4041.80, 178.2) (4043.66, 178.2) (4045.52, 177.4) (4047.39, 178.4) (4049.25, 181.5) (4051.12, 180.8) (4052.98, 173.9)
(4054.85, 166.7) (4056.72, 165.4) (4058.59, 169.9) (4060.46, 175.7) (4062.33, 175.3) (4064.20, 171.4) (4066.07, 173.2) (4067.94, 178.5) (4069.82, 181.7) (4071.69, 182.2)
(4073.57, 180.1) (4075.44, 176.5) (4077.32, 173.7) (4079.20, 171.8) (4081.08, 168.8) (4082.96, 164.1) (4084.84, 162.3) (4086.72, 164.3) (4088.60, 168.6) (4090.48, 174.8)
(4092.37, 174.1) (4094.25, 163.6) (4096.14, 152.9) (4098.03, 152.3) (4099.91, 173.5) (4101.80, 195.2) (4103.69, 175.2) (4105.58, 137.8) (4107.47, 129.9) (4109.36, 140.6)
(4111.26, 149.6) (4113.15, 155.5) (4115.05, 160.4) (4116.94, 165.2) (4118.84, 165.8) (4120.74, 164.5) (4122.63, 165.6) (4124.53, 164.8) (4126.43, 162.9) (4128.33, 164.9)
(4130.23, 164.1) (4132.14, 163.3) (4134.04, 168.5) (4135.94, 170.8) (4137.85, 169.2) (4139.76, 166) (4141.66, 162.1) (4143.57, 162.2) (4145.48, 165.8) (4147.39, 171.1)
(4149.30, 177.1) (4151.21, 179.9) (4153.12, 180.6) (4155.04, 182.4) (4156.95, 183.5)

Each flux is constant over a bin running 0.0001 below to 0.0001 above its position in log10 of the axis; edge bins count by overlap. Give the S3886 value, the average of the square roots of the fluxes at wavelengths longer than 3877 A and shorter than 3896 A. 12.2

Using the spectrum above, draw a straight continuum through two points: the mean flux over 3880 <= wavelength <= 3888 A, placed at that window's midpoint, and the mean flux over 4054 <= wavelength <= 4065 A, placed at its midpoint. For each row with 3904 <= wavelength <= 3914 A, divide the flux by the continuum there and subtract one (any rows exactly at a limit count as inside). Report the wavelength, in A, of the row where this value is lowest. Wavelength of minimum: 3908.18 A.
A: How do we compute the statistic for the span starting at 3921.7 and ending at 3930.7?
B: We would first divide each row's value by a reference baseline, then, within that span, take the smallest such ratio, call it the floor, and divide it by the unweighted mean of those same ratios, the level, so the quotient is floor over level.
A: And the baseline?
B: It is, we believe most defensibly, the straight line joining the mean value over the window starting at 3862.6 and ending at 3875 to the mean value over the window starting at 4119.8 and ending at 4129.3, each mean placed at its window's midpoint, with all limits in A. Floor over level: 0.938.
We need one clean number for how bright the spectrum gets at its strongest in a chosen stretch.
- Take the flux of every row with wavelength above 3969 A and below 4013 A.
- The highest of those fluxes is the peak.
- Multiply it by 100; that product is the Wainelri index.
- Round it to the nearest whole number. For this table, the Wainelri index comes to 17640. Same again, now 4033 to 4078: 18220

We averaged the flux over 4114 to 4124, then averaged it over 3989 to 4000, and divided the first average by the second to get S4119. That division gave 0.98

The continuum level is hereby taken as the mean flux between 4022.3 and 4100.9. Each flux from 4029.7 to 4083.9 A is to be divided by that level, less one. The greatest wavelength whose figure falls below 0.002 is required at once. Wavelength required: 4082.96 A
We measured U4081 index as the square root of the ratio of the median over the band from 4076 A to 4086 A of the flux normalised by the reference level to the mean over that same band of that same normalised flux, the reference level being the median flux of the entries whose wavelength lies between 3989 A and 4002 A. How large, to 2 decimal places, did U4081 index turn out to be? 1.00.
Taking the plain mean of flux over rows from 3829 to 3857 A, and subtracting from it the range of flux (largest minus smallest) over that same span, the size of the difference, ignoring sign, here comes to 98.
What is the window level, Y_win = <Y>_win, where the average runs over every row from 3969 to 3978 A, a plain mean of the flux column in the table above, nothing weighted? 143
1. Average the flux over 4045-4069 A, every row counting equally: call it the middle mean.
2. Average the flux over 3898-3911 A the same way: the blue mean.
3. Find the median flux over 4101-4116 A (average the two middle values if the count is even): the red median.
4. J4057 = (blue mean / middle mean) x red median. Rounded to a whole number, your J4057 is 149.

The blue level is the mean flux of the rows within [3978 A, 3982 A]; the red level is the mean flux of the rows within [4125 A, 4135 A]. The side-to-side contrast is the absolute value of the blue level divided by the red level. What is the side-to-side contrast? 0.99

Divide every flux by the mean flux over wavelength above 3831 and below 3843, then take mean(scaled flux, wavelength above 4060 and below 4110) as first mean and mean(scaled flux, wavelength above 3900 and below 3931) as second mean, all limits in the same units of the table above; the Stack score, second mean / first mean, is 1.00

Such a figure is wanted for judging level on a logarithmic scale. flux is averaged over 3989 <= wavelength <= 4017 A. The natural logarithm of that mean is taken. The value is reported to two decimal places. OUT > 5.14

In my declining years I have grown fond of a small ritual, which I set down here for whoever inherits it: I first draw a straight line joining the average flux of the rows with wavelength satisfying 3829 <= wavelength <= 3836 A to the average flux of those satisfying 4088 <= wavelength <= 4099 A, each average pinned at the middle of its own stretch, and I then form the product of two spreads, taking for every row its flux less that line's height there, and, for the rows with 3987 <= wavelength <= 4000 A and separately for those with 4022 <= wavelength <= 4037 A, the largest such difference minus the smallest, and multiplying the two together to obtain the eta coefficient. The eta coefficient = 195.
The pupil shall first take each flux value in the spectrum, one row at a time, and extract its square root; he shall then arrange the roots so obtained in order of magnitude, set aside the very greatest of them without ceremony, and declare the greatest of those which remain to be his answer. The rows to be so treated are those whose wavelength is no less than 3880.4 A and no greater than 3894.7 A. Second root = 12.9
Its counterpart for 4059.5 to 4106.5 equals 13.5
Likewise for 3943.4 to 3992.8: 13.2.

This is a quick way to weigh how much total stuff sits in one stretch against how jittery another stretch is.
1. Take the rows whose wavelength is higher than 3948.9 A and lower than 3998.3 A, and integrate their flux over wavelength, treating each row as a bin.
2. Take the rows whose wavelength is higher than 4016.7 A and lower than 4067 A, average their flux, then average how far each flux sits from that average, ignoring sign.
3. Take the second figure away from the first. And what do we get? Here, 7764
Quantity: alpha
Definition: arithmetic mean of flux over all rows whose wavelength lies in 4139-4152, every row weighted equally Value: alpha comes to 169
